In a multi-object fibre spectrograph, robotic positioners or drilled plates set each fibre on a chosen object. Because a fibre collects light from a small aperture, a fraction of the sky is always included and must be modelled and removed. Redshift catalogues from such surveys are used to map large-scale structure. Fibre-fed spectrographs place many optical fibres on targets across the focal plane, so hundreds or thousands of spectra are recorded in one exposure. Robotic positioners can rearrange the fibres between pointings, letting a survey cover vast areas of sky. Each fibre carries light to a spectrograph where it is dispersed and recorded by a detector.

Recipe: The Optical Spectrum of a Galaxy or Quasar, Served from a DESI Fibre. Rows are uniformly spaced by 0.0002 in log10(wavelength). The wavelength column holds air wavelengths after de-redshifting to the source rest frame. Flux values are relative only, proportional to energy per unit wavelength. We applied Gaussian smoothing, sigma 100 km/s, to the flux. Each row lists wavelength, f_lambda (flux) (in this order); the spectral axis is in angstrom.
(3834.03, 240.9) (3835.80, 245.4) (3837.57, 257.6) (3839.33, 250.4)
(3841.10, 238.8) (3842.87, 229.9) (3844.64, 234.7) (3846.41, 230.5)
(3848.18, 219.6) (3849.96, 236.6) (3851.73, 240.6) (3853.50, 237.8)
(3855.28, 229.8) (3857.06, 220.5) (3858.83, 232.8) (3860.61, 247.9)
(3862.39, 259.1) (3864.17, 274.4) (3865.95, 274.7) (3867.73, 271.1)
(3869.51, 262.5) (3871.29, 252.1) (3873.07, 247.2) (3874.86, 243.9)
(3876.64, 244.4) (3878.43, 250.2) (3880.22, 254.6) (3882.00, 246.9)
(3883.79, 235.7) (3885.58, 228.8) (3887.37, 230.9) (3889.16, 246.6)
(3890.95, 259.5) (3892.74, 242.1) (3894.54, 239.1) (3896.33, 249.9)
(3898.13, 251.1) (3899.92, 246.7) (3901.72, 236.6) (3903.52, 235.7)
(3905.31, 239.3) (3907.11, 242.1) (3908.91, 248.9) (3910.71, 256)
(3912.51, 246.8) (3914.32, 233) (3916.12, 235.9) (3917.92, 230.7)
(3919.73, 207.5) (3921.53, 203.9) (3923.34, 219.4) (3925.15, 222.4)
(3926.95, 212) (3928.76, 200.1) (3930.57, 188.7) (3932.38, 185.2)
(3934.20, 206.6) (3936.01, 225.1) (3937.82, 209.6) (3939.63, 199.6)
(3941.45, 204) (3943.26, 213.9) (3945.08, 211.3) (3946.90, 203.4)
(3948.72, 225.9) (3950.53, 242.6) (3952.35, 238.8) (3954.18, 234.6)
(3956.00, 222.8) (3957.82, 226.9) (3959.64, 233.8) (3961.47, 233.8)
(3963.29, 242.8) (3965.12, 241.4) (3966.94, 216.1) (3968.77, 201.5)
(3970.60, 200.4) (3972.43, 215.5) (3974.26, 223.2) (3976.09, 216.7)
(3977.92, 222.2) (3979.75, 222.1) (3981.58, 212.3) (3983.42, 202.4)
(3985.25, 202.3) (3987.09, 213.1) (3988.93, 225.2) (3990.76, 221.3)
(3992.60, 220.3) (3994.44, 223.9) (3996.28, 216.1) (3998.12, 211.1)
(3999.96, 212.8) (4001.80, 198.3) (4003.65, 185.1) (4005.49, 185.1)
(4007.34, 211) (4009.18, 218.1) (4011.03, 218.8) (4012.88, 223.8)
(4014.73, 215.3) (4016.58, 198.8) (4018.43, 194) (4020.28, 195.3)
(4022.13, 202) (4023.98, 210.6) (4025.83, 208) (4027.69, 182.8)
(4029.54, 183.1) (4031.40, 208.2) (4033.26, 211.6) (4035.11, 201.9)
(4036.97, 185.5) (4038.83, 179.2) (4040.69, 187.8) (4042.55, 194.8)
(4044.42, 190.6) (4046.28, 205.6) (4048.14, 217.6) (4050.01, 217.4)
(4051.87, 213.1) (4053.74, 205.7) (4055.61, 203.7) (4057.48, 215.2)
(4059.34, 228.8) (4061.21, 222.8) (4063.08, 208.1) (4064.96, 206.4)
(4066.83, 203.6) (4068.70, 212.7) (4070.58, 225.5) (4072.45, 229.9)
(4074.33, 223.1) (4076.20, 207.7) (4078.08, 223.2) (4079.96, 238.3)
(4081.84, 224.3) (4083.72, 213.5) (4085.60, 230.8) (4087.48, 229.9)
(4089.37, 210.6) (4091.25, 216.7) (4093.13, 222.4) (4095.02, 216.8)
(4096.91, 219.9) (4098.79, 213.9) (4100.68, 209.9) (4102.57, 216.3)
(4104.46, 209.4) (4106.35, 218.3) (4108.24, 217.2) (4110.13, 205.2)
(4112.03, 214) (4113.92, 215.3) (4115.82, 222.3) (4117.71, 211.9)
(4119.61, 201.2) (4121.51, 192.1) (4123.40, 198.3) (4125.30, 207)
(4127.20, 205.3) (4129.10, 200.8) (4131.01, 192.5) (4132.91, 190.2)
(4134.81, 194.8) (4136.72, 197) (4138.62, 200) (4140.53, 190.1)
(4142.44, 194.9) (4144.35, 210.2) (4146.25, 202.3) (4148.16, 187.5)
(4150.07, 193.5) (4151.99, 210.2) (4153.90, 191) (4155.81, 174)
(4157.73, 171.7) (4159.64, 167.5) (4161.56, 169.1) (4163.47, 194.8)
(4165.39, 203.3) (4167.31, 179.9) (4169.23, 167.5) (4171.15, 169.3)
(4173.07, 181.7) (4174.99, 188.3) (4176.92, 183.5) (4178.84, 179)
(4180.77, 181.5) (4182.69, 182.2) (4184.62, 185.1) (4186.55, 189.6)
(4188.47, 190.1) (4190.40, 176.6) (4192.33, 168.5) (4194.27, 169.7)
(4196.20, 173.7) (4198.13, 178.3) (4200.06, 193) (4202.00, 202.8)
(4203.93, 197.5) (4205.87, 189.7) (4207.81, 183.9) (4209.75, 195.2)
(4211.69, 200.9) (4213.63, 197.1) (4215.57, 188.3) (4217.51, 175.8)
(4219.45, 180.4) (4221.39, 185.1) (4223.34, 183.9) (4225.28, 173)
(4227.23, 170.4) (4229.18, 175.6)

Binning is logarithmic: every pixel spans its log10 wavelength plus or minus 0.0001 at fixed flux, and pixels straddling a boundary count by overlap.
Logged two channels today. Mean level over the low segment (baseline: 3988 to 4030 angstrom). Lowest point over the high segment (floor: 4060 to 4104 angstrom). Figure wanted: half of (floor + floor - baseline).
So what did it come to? 100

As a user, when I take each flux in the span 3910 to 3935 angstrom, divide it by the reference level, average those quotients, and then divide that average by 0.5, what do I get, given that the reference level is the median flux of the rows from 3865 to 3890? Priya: 1.76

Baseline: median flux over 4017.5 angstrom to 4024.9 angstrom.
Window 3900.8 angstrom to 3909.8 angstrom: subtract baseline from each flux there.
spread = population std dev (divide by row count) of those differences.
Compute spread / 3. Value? 1.6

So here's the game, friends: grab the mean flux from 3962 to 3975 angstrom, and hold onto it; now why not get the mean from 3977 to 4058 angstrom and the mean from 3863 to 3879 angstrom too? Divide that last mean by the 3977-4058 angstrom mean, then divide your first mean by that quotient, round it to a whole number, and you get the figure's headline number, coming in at 176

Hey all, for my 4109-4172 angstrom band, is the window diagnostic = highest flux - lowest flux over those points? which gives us 55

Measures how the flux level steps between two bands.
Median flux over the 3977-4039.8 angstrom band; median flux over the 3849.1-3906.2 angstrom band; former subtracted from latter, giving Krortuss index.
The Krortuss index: 35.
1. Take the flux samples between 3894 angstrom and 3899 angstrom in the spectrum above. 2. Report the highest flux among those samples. 251.1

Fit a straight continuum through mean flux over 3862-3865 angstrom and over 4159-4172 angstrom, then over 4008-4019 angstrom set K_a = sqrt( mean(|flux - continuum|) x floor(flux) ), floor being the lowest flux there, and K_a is 48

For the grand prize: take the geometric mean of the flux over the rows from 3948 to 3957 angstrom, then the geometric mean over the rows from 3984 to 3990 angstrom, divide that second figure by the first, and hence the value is 0.92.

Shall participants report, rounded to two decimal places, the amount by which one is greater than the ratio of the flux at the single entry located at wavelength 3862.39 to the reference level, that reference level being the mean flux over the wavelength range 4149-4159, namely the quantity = -0.38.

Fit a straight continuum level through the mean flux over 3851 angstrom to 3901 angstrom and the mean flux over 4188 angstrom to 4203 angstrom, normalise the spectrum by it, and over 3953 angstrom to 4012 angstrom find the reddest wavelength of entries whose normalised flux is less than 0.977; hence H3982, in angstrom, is 4007.34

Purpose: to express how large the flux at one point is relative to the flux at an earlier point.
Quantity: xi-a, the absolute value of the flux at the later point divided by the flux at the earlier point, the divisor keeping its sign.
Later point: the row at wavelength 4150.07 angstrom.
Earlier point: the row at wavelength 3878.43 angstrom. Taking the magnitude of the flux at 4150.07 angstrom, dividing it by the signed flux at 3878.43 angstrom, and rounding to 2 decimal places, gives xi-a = 0.77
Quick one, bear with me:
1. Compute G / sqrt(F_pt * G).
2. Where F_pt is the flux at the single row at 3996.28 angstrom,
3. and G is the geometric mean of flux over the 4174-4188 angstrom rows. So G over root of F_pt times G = 0.92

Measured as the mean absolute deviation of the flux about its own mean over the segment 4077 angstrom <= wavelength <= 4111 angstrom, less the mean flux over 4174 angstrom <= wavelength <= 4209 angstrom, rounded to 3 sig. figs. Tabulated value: -178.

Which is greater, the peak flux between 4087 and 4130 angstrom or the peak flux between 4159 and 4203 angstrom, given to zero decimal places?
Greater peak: 230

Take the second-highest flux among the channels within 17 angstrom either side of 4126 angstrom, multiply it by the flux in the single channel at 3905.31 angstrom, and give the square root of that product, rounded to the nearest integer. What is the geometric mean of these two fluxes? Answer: 227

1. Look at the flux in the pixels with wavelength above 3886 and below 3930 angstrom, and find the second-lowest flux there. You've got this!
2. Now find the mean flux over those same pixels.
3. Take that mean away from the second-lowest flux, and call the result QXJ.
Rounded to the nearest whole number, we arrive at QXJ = -31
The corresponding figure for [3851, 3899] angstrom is -18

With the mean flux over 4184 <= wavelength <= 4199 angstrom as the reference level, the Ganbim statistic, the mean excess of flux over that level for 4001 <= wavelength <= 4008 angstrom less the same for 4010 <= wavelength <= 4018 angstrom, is -19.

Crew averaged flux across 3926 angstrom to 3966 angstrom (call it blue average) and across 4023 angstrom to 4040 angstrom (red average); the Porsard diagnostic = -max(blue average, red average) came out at -218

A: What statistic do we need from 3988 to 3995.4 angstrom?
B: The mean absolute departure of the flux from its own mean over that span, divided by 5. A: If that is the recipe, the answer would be 0.4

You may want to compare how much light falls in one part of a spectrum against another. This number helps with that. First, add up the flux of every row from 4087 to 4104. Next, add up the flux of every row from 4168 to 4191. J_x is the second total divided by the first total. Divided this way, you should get 1.11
